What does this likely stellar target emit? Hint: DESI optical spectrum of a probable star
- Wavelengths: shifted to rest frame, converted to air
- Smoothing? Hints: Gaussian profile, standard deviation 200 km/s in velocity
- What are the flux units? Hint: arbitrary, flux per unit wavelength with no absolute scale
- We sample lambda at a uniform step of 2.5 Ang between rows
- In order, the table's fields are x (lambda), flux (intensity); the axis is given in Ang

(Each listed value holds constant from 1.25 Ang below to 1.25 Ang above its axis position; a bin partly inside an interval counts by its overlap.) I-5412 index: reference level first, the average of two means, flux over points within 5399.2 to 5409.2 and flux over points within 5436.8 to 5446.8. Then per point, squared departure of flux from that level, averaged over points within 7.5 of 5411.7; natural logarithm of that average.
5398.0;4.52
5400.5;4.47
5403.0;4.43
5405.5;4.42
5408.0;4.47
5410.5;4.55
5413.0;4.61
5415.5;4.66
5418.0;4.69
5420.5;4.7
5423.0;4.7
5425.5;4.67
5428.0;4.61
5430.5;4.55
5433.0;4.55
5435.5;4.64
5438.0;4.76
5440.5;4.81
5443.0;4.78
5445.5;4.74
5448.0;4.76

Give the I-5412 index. -4.5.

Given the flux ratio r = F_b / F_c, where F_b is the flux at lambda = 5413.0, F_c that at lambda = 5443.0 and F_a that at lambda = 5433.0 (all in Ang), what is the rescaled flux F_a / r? 4.72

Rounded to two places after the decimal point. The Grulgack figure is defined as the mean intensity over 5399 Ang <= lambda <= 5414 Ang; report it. 4.49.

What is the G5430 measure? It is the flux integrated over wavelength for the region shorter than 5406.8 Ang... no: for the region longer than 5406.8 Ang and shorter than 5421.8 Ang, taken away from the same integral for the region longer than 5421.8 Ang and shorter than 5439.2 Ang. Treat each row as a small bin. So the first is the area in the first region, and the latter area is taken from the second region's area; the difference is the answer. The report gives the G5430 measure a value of 12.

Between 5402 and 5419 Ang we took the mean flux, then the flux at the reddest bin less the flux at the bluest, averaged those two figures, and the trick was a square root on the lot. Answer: 1.55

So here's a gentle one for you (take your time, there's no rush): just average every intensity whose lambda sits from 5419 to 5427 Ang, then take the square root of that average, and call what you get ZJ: 2.17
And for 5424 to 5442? 2.16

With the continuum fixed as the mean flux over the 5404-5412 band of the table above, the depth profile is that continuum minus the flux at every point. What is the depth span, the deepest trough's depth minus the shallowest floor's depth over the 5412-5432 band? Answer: 0.15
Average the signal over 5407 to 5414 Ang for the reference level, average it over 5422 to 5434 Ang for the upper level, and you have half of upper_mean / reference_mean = 0.508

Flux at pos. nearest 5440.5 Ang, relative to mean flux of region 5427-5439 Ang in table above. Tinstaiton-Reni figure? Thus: 1.04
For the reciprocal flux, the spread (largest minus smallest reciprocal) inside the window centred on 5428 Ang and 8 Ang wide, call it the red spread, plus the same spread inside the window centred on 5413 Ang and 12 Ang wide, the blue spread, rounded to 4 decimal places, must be 0.0161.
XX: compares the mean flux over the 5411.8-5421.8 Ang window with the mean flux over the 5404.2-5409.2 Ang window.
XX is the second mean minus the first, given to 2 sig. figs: -0.22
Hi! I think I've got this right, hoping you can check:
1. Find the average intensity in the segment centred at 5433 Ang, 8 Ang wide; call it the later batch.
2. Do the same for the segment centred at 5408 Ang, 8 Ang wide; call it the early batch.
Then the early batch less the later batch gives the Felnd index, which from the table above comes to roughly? -0.10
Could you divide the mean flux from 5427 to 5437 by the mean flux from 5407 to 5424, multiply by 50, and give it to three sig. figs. 49.6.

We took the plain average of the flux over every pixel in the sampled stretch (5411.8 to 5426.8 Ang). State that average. 4.67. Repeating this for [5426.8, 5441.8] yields 4.65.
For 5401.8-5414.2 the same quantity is 4.50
